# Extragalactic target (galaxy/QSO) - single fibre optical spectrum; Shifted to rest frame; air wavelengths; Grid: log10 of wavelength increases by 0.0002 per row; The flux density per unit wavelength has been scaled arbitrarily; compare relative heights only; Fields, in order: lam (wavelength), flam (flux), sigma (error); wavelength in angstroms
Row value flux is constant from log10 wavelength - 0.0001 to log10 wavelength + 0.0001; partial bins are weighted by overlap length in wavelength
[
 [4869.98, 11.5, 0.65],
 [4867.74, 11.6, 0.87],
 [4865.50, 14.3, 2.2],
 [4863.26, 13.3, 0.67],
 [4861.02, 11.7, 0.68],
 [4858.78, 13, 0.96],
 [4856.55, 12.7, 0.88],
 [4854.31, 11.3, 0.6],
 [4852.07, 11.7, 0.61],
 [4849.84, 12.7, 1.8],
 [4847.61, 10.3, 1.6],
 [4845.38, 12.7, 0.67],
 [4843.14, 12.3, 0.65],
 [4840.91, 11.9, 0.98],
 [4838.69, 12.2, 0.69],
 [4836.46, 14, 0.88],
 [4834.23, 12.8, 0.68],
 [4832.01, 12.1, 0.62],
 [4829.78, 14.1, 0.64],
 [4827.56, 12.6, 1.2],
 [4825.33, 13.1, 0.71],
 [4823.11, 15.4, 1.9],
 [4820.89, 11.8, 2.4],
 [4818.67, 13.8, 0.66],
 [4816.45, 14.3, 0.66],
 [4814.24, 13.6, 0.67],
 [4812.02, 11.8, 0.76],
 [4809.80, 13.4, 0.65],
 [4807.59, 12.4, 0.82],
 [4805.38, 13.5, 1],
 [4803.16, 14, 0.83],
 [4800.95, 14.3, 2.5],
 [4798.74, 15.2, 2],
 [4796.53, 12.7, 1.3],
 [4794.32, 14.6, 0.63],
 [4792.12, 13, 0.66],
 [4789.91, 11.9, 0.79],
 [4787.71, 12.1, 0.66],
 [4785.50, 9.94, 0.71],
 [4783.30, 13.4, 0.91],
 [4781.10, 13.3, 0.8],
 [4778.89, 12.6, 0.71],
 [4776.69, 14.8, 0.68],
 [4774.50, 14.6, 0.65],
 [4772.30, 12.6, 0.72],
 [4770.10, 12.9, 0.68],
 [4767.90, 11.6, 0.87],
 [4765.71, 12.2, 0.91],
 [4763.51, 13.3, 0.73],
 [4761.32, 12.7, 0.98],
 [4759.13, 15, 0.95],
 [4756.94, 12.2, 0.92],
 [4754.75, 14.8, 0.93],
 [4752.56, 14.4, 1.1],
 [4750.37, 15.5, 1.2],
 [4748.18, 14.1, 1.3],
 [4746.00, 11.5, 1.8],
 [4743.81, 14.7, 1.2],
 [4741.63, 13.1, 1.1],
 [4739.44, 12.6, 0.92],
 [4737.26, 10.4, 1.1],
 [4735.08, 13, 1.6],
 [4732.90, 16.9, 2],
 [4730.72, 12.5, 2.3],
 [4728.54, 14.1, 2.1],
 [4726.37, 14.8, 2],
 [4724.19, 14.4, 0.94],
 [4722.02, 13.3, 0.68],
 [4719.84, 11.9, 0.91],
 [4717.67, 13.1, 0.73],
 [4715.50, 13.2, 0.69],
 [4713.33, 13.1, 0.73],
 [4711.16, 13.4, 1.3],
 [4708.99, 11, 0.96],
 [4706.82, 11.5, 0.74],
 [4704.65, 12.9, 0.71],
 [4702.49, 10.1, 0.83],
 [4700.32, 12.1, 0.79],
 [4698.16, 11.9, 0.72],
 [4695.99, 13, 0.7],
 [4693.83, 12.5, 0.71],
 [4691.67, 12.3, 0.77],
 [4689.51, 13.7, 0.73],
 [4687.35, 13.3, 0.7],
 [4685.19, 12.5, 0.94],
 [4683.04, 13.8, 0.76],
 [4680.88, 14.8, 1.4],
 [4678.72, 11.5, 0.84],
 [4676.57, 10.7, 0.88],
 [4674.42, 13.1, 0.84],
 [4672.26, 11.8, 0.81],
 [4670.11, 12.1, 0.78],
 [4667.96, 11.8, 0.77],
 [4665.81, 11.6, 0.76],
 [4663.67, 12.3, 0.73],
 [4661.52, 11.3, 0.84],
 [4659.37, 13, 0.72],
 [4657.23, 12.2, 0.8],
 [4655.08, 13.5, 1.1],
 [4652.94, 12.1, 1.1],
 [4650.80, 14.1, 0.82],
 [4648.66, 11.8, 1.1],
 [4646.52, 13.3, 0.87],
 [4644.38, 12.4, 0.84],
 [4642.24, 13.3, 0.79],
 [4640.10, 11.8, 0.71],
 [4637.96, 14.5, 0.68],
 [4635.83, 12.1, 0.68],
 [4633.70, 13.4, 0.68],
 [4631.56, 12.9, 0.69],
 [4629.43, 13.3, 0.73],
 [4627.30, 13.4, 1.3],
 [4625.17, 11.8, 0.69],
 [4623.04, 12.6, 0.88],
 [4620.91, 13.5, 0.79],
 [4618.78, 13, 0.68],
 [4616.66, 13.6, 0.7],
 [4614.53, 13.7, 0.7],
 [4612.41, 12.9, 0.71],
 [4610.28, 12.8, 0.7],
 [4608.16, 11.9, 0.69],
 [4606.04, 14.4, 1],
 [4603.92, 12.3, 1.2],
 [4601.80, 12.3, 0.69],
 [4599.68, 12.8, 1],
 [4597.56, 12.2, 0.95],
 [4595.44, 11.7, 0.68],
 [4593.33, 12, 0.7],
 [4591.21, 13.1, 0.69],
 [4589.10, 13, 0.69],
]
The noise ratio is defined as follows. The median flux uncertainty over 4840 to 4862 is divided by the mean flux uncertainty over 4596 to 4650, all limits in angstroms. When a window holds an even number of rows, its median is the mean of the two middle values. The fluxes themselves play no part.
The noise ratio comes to 1.0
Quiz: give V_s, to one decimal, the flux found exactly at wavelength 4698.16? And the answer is 11.9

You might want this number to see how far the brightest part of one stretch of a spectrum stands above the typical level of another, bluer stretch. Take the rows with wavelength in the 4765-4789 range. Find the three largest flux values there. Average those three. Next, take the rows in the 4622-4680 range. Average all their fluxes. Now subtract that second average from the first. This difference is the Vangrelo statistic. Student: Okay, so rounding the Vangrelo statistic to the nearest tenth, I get 1.8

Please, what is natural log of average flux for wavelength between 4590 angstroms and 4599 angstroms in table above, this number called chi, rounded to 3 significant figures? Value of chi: 2.51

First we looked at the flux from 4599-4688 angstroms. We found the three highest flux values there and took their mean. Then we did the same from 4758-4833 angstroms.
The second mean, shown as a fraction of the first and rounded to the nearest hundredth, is 1.04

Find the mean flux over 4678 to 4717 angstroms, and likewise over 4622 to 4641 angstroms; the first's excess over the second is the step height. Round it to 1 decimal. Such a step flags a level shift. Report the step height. -0.3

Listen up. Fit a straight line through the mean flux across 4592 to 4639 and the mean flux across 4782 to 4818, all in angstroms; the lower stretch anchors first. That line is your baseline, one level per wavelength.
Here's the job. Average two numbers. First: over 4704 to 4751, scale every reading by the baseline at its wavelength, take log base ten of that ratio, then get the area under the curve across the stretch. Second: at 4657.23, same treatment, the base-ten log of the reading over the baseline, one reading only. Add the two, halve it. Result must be 0.1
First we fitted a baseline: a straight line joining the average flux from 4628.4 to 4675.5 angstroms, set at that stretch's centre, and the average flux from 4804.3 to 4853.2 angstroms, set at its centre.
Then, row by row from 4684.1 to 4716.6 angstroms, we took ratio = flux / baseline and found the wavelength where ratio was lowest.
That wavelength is 4702.49 angstroms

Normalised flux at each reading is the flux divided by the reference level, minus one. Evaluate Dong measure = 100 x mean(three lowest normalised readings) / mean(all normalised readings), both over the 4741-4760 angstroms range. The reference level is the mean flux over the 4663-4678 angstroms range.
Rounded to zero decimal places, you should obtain 18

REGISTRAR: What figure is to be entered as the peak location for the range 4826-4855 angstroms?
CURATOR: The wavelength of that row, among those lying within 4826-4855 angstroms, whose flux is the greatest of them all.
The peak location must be 4829.78 angstroms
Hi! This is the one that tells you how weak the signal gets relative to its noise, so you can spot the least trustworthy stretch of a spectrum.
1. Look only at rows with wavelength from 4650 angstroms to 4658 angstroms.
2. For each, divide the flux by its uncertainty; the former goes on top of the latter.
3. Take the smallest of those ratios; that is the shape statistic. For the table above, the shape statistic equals 11.0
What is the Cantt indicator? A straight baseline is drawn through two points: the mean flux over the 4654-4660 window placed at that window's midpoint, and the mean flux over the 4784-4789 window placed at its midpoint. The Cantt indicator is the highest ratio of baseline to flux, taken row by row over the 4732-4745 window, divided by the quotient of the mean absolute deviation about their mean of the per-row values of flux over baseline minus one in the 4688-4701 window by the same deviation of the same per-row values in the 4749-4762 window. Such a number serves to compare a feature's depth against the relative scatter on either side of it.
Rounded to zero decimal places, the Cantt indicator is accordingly 3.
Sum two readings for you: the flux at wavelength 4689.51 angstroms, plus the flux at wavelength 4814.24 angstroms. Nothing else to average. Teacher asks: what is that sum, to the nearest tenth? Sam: 27.3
